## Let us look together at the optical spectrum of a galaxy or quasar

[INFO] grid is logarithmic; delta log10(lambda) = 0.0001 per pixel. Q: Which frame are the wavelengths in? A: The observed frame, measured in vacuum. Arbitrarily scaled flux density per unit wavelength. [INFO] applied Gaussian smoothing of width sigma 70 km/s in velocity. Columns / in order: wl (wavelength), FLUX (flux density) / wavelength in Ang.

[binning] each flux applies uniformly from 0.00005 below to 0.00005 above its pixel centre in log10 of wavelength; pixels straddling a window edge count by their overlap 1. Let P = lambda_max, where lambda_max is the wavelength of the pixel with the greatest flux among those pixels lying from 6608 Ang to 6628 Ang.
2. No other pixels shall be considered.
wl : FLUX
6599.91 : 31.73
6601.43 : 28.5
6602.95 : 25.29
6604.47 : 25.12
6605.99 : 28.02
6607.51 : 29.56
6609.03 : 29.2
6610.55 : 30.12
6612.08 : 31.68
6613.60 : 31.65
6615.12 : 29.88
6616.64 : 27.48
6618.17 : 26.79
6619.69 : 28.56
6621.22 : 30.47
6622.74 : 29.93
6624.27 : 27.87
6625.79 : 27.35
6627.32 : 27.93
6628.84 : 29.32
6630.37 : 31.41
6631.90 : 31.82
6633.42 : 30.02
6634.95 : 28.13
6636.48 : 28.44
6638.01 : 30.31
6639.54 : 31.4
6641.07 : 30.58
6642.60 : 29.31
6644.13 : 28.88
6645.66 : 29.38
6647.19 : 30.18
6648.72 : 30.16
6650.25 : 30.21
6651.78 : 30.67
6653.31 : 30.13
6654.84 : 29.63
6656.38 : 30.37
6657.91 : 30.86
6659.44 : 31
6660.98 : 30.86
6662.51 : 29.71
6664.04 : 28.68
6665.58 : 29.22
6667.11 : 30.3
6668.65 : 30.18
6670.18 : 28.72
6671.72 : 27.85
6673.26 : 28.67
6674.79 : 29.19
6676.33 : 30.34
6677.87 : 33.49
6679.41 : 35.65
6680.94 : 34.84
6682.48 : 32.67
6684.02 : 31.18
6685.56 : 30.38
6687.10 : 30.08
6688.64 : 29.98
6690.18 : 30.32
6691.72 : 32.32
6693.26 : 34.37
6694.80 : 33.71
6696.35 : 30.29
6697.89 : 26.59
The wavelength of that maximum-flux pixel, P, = 6612.08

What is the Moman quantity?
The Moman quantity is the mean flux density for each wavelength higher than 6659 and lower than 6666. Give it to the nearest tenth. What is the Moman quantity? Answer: 29.9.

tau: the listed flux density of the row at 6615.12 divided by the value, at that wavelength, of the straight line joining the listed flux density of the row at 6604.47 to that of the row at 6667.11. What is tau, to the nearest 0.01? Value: 1.15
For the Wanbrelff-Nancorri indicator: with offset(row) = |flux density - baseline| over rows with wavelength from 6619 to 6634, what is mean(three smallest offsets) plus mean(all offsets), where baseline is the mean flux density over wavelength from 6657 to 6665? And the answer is 1.6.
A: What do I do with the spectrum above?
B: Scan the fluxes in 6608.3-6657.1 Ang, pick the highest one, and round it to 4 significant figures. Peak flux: 31.82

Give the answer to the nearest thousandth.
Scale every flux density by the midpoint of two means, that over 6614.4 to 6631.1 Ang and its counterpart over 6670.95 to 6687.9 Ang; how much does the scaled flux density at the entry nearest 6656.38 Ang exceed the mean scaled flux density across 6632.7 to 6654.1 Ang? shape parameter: 0.018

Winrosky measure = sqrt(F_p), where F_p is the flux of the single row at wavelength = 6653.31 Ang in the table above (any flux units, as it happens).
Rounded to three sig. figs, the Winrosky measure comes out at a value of 5.49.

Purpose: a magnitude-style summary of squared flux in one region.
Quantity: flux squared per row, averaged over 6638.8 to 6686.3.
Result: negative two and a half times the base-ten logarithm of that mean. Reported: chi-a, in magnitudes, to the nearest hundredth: -7.42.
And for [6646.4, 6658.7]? -7.41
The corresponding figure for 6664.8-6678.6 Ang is -7.37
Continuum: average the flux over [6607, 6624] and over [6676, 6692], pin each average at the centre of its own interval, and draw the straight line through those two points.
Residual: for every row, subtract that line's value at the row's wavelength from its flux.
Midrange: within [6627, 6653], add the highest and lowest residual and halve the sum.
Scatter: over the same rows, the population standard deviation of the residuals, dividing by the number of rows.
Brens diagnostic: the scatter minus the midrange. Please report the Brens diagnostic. 1.3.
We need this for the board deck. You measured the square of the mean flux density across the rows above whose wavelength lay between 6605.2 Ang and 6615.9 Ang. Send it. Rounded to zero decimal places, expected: 901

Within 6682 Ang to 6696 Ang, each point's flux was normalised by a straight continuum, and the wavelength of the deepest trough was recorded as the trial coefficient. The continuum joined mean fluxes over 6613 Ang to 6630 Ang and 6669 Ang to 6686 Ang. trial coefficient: 6688.64 Ang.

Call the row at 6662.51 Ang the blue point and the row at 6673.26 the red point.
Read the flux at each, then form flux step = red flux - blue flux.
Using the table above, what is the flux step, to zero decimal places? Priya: -1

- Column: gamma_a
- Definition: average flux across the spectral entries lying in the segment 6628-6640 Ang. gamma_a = 30.1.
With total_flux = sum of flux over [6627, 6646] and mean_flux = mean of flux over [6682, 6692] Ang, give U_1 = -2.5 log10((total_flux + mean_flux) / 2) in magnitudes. -5.8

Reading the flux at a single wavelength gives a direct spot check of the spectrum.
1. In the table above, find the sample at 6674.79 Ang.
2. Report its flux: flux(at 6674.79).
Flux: 29.19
